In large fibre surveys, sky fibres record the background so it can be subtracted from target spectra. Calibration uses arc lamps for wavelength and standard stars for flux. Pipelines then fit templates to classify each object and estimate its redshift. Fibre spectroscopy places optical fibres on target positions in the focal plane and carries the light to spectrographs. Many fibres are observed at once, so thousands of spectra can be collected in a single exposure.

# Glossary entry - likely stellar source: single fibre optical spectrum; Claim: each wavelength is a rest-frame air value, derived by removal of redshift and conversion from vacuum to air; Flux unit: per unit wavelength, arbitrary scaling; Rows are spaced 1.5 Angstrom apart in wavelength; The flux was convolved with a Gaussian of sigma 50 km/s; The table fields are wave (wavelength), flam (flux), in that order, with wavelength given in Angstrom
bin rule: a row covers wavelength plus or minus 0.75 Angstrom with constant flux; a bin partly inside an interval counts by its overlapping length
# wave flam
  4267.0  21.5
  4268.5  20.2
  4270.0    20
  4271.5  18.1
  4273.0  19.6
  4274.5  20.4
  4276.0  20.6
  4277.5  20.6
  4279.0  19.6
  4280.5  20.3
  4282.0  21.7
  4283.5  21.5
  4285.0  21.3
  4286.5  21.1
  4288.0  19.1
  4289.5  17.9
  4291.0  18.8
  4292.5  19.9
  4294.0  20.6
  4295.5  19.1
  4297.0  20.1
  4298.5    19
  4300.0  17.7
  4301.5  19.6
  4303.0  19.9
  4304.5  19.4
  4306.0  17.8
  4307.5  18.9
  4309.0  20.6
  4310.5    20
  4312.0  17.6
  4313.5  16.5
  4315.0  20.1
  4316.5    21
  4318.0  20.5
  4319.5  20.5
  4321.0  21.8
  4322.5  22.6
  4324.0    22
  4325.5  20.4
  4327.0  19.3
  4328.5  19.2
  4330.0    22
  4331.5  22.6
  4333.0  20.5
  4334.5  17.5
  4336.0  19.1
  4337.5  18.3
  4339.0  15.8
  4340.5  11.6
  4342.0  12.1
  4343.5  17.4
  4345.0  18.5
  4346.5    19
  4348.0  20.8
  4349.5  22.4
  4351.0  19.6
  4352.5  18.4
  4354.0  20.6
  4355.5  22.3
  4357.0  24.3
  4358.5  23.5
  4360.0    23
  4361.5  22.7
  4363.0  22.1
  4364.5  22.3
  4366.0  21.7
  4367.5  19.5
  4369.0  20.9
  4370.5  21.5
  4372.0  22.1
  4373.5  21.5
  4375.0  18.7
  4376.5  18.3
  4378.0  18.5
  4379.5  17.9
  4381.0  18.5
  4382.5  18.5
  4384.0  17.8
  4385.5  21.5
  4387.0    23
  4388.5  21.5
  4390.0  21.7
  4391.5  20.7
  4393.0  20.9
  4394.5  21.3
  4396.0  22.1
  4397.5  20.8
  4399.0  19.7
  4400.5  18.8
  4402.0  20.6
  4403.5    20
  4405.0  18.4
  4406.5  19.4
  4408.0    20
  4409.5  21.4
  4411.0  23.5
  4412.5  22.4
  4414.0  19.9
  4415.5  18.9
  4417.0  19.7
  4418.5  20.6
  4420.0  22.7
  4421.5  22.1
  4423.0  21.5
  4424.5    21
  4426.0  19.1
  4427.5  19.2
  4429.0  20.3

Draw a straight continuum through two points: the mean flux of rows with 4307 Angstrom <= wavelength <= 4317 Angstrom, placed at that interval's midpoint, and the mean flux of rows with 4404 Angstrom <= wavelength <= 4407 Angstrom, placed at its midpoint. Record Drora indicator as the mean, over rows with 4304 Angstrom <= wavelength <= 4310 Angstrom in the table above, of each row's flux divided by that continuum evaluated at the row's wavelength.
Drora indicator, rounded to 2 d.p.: 1.00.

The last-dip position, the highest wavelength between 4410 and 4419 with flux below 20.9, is 4418.5 Angstrom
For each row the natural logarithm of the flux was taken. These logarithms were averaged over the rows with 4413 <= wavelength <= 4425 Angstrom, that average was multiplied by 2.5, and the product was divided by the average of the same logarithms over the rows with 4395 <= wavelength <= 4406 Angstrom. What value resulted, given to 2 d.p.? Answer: 2.53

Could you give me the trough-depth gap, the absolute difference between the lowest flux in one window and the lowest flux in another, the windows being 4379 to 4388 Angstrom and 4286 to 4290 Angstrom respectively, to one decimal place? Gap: 0.1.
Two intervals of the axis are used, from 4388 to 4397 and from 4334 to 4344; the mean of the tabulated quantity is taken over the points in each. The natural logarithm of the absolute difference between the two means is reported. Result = 1.7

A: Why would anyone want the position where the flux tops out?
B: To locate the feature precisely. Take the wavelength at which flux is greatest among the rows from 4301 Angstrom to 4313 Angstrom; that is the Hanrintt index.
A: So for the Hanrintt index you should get 4309.0 Angstrom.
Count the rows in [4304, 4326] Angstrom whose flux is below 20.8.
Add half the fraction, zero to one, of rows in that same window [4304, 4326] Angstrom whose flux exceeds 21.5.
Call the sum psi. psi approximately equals 11.1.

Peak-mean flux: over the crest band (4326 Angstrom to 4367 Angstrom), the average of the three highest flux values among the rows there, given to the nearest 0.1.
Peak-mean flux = 23.6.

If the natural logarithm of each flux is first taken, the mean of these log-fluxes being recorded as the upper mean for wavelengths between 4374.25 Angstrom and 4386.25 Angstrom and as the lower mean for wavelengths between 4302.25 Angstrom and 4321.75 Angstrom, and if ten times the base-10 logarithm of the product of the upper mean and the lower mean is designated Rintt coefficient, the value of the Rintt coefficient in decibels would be 9.40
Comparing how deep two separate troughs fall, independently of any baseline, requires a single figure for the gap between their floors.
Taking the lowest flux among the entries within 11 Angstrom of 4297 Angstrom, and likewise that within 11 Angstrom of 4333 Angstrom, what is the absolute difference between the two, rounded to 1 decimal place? 6.1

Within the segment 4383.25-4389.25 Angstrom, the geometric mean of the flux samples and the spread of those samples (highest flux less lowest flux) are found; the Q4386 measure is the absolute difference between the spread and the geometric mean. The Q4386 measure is 15.7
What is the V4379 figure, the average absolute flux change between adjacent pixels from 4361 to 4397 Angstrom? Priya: 0.93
